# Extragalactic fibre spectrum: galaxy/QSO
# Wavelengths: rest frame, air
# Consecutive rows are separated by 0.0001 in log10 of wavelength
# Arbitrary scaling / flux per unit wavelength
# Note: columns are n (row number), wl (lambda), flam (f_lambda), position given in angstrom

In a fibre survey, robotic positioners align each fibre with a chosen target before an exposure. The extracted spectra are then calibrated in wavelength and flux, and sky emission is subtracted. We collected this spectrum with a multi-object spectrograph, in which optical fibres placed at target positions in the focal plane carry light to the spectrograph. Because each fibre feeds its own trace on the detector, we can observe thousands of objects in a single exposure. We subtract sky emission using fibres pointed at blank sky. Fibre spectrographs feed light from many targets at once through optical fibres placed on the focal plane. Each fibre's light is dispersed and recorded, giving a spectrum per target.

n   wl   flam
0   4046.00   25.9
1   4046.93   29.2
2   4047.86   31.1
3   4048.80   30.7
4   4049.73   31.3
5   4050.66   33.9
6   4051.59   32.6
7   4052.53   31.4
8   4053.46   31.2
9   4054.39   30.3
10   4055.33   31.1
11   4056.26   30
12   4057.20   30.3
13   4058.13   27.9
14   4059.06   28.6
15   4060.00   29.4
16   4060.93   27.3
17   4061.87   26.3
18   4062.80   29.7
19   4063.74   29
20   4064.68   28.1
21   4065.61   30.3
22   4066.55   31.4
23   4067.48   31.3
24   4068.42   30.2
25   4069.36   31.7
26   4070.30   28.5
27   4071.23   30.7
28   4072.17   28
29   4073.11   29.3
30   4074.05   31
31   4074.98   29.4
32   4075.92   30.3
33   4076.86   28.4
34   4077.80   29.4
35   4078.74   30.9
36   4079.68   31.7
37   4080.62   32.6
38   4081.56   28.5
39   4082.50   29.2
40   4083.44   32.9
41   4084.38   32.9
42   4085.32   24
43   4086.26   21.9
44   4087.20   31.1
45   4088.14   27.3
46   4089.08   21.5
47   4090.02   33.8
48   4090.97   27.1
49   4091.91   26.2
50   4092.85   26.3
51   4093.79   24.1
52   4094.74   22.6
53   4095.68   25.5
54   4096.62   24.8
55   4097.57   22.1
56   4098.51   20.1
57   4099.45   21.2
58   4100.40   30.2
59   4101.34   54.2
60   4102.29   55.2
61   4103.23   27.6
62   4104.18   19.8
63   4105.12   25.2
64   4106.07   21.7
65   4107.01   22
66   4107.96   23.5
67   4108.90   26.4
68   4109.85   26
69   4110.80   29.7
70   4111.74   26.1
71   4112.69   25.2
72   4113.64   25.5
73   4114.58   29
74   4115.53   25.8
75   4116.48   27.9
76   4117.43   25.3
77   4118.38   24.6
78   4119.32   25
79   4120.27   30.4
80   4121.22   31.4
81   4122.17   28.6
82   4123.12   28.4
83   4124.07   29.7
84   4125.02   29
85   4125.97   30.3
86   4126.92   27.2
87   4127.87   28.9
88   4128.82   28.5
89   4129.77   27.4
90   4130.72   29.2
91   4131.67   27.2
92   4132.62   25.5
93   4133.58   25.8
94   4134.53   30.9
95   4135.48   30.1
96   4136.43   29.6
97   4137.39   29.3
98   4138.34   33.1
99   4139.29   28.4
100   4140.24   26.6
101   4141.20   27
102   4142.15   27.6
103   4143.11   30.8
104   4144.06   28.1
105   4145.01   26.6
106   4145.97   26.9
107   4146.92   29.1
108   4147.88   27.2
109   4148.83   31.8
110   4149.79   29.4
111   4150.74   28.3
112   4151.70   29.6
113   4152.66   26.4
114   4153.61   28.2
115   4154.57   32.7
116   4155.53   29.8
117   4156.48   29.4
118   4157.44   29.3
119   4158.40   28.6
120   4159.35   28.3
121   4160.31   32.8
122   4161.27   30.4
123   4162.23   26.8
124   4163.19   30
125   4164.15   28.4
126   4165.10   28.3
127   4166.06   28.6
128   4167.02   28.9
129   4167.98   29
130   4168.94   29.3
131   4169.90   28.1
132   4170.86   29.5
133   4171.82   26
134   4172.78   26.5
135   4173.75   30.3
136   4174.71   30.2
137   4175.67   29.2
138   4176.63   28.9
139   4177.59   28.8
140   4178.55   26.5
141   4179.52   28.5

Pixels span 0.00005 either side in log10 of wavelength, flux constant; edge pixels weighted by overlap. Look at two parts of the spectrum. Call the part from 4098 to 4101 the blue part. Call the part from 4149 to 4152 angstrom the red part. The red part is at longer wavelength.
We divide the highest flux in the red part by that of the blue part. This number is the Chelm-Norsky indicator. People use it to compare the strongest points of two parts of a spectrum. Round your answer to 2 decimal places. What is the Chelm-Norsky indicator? 0.98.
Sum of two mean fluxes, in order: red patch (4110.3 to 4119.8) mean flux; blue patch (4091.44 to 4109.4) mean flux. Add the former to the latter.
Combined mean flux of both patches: 53.7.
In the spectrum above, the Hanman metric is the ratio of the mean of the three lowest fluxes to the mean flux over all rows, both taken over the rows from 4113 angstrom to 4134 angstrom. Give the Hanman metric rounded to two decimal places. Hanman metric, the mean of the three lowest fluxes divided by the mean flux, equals 0.90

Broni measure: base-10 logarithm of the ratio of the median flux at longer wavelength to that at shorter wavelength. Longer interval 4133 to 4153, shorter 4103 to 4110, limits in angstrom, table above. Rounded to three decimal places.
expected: 0.067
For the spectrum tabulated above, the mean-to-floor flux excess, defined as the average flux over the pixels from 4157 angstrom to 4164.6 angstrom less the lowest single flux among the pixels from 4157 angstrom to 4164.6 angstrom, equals 2.5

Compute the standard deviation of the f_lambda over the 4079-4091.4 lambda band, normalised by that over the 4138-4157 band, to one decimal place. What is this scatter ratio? 2.1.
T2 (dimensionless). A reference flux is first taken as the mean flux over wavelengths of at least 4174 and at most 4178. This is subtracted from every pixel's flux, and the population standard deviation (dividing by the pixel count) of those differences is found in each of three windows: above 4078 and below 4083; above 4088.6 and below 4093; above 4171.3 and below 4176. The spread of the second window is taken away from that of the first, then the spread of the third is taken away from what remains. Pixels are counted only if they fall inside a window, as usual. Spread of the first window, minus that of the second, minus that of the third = -4.2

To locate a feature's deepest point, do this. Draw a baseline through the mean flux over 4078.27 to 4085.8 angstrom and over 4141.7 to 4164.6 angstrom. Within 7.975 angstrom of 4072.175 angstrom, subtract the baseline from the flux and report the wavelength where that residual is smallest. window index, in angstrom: 4064.68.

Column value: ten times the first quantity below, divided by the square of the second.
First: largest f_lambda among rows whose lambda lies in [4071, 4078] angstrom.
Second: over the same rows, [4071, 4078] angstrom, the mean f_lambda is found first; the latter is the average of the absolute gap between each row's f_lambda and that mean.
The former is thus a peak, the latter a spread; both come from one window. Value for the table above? 452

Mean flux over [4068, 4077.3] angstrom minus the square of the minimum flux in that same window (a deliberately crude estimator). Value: -754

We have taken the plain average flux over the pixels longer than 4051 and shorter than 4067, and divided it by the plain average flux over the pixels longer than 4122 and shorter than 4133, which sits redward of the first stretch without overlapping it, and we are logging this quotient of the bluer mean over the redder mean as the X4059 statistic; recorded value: 1.05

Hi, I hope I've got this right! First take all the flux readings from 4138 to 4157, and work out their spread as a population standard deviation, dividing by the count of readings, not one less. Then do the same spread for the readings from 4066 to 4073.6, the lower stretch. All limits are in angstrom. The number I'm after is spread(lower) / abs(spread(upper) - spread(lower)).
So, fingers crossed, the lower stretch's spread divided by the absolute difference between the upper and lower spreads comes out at 2.0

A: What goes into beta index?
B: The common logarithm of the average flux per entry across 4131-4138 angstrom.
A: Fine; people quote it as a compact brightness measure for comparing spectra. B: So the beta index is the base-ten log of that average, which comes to 1.45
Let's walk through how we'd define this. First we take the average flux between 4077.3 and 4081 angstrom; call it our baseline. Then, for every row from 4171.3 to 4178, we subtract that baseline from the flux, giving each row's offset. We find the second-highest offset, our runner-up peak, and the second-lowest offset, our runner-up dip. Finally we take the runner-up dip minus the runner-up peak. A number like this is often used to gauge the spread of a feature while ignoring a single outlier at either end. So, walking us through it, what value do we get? -3.7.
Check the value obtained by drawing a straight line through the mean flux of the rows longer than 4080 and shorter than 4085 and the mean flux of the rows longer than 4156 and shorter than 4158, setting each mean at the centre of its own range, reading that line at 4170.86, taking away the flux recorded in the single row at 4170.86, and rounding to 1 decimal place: -0.5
